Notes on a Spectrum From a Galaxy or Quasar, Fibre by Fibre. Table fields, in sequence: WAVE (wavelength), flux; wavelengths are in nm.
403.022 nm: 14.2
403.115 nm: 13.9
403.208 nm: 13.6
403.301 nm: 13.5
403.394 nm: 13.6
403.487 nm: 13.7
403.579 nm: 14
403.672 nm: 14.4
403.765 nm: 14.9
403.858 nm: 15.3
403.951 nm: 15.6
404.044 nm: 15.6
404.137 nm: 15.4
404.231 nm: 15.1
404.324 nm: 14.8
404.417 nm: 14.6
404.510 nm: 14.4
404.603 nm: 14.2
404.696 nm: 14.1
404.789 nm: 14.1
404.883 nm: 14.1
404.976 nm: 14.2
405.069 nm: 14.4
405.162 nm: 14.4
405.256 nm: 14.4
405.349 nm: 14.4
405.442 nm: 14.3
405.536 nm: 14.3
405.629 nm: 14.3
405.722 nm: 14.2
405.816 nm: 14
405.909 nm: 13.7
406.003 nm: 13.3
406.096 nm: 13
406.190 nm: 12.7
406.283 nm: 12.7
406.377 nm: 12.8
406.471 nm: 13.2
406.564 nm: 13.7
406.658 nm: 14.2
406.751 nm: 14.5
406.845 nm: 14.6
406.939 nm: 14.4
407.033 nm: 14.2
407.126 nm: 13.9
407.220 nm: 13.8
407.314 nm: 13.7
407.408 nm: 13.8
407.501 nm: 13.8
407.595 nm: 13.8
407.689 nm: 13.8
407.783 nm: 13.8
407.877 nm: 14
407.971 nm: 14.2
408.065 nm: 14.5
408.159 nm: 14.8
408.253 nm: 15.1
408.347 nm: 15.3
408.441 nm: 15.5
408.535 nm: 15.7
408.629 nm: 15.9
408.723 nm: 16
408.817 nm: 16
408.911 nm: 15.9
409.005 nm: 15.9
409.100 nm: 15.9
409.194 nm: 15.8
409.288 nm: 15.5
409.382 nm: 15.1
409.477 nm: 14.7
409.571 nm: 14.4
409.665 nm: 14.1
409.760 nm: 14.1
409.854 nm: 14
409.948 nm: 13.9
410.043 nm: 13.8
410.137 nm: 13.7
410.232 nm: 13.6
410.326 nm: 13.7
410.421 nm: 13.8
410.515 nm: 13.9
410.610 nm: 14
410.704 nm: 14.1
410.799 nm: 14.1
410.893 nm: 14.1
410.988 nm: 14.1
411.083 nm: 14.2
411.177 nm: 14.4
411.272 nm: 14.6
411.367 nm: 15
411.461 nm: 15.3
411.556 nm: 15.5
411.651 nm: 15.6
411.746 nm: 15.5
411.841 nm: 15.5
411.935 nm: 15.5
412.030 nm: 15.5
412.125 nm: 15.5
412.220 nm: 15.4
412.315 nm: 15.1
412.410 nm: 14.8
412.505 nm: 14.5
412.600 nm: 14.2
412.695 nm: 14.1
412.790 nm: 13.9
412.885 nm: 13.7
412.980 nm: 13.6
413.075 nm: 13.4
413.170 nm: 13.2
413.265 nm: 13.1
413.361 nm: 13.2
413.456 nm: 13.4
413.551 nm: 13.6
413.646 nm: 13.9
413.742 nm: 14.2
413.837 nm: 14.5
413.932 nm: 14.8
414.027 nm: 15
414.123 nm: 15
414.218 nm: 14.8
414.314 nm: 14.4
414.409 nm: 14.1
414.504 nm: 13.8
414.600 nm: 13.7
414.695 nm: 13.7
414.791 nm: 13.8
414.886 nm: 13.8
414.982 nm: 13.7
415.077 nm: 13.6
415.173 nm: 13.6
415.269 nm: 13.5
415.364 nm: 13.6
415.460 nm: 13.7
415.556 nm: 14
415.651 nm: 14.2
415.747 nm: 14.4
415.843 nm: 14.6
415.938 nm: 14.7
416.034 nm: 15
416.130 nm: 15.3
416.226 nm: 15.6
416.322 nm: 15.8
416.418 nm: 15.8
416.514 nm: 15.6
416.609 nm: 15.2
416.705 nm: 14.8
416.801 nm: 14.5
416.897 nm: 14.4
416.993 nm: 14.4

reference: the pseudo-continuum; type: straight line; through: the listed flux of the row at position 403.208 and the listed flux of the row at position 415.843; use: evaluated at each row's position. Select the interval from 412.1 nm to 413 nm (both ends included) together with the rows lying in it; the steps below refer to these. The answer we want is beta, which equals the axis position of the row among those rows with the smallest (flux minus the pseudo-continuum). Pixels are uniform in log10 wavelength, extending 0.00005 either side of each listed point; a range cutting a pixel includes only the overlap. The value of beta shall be 412.980 nm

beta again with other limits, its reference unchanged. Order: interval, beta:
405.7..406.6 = 406.283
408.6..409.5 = 409.477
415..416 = 415.269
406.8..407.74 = 407.314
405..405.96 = 405.909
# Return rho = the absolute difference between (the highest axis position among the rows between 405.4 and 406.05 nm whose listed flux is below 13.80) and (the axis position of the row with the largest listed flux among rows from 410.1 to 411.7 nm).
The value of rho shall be 5.65 nm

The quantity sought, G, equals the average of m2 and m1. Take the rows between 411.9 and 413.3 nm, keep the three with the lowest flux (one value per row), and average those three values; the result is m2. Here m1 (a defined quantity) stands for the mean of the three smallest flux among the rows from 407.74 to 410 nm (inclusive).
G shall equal 13.6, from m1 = 13.9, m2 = 13.2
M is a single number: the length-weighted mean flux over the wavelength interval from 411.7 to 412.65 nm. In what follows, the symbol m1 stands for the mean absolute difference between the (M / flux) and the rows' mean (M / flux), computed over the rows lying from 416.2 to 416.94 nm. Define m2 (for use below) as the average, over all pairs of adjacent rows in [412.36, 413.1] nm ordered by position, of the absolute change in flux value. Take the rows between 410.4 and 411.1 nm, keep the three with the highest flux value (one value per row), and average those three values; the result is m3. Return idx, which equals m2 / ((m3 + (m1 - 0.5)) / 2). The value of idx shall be 0.029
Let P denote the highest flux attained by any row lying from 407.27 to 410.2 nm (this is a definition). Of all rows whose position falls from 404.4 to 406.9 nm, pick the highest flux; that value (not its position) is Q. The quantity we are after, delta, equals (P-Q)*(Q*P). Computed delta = 327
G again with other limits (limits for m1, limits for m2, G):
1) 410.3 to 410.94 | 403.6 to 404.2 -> 14.3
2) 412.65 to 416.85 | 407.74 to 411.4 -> 13.4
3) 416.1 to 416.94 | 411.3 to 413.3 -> 13.9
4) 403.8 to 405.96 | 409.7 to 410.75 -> 13.8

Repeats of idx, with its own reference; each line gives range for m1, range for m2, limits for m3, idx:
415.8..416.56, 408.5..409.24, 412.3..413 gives 0.010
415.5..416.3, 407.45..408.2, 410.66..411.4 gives 0.020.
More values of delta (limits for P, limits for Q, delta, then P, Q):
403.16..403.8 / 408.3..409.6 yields -262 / 14.9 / 16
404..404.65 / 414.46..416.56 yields -49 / 15.6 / 15.8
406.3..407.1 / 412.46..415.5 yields -88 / 14.6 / 15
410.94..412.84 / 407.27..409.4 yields -100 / 15.6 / 16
